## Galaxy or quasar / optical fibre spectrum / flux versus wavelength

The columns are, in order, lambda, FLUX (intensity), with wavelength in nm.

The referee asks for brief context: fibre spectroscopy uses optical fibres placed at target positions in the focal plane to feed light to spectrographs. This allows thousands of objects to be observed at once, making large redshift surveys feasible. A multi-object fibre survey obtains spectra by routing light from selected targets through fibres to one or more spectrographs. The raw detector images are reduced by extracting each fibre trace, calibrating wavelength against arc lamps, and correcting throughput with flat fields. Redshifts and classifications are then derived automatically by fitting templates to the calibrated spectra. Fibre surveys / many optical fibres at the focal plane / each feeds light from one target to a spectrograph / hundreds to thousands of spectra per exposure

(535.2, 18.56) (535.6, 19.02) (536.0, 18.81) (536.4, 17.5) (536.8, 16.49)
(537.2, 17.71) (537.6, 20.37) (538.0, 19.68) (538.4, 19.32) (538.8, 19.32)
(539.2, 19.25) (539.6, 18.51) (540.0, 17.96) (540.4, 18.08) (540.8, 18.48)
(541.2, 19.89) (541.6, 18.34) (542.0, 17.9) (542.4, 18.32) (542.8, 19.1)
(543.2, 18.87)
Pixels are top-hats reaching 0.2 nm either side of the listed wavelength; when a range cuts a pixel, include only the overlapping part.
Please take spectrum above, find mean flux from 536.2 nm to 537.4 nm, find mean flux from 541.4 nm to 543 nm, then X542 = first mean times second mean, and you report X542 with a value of 317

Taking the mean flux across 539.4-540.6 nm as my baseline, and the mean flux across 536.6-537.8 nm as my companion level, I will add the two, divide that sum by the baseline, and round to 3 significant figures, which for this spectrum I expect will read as 2.00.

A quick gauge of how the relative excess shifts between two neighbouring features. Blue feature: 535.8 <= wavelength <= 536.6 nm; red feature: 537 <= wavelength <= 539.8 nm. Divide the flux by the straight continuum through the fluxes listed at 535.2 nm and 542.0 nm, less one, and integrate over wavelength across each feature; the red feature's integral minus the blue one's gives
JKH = 0.15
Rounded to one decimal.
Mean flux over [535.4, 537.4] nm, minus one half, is 17.4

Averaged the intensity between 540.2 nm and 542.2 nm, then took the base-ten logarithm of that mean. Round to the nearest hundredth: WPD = 1.27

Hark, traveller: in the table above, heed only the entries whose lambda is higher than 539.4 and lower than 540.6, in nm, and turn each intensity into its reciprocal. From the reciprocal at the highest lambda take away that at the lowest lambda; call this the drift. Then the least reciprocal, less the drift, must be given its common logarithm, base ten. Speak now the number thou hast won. -1.28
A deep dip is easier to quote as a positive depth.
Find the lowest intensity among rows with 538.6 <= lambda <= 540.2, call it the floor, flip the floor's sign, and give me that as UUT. -18.0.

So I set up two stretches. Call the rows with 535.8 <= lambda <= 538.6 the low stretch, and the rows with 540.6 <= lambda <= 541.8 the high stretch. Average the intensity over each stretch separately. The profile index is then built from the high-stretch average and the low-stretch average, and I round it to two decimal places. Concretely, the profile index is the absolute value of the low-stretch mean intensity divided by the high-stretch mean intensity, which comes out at 0.98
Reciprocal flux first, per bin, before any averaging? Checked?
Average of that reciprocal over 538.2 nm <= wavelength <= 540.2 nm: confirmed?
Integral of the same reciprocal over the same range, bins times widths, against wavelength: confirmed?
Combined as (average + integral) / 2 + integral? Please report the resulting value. 0.186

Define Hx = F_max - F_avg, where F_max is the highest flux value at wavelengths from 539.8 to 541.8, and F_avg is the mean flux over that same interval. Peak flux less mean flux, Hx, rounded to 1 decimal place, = 1.3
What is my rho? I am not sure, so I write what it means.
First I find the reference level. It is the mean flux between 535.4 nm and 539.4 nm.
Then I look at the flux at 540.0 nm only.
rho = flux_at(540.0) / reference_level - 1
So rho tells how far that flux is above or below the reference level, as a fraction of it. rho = -0.04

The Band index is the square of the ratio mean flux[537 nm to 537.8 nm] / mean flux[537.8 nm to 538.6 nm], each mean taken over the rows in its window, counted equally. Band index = 0.95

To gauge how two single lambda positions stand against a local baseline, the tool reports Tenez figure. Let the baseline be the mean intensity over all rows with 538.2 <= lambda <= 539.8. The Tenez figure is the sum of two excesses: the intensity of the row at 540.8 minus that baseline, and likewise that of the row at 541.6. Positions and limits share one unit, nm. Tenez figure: -1.4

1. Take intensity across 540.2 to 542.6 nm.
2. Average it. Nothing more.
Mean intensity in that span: 18.5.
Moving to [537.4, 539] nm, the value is 19.7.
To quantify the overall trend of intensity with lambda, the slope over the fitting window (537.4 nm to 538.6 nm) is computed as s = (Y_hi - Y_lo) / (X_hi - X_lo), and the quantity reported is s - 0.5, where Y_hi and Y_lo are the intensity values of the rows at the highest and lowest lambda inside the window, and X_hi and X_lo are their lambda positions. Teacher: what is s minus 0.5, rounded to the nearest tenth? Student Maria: -1.8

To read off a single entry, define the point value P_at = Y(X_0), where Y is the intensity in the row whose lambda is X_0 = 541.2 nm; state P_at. 19.89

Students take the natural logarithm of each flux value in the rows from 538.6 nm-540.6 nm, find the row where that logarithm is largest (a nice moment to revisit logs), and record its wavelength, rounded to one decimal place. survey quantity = 538.8 nm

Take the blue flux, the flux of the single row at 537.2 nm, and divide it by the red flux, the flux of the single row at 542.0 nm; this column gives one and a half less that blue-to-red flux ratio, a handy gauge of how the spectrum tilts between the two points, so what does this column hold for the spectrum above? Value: 0.511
